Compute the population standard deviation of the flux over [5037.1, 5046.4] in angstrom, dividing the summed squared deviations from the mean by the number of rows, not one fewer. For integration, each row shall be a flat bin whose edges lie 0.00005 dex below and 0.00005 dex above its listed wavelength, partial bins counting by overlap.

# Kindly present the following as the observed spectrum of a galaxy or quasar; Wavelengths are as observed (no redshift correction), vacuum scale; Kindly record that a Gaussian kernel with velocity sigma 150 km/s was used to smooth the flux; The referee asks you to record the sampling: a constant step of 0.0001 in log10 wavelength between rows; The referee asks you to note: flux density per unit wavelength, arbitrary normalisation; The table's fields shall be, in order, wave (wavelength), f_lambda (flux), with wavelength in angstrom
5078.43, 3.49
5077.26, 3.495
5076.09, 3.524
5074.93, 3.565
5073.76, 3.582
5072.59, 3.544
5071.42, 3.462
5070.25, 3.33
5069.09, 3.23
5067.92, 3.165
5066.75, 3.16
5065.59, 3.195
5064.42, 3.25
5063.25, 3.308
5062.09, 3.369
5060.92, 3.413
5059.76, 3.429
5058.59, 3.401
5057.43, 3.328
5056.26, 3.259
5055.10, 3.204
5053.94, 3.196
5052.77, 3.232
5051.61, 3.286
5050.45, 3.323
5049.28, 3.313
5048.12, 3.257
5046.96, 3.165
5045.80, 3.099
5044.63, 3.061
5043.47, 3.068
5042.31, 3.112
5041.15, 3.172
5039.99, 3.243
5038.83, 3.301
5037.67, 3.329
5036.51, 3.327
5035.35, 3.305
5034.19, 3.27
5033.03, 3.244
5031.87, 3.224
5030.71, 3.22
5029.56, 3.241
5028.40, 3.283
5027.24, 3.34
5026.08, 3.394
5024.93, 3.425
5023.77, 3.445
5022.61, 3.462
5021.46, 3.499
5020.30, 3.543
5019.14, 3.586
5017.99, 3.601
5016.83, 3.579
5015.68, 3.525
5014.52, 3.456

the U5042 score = 0.10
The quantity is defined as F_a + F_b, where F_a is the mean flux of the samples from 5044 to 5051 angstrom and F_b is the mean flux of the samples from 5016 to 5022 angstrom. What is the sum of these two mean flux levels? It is 6.76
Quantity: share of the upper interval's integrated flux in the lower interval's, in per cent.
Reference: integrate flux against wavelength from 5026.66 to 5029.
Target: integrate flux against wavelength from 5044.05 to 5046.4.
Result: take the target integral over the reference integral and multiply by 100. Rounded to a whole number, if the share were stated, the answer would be 93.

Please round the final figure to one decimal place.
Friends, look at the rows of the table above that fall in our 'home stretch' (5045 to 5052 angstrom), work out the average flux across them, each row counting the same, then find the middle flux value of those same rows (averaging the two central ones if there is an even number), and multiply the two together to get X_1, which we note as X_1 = 10.6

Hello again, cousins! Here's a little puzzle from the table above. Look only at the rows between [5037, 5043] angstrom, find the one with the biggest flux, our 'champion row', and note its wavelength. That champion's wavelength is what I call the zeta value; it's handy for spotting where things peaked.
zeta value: 5037.67 angstrom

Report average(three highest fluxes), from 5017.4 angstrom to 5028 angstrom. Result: 3.58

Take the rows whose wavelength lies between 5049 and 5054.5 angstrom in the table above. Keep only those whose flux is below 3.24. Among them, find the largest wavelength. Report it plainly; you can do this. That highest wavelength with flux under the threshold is 5053.94 angstrom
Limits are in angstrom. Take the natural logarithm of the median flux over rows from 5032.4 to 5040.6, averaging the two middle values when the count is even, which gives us 1.19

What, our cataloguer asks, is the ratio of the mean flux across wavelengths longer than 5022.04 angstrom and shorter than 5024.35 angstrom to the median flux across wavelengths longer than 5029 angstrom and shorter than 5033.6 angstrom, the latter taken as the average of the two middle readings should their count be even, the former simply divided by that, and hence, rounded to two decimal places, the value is 1.07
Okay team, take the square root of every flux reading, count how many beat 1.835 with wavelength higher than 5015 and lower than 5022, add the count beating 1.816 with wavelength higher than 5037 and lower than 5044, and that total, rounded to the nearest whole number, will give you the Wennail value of 8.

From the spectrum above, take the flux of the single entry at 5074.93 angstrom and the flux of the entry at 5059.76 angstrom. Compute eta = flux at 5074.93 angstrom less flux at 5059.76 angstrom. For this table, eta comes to 0.1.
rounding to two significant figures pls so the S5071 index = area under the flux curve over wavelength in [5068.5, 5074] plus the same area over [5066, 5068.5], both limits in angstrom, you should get 27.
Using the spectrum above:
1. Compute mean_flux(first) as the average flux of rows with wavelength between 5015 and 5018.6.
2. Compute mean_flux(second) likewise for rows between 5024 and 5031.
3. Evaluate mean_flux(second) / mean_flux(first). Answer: 0.93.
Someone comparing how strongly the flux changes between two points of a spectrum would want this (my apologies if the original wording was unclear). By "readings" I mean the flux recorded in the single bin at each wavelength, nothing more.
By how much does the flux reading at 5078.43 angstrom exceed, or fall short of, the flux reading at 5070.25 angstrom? 0.16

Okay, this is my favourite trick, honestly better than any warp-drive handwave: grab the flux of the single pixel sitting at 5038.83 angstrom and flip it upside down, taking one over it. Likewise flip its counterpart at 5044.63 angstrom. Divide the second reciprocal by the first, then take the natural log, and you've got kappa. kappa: 0.08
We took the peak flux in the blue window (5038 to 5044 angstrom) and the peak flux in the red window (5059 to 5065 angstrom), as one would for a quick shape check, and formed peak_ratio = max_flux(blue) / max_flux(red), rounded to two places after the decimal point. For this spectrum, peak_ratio 0.96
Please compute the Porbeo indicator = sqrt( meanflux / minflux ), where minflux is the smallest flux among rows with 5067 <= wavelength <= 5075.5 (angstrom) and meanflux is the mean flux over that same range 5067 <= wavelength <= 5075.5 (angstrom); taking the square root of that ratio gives 1.04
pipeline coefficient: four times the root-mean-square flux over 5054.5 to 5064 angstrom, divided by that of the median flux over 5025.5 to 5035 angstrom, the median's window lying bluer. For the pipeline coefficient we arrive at 4.10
